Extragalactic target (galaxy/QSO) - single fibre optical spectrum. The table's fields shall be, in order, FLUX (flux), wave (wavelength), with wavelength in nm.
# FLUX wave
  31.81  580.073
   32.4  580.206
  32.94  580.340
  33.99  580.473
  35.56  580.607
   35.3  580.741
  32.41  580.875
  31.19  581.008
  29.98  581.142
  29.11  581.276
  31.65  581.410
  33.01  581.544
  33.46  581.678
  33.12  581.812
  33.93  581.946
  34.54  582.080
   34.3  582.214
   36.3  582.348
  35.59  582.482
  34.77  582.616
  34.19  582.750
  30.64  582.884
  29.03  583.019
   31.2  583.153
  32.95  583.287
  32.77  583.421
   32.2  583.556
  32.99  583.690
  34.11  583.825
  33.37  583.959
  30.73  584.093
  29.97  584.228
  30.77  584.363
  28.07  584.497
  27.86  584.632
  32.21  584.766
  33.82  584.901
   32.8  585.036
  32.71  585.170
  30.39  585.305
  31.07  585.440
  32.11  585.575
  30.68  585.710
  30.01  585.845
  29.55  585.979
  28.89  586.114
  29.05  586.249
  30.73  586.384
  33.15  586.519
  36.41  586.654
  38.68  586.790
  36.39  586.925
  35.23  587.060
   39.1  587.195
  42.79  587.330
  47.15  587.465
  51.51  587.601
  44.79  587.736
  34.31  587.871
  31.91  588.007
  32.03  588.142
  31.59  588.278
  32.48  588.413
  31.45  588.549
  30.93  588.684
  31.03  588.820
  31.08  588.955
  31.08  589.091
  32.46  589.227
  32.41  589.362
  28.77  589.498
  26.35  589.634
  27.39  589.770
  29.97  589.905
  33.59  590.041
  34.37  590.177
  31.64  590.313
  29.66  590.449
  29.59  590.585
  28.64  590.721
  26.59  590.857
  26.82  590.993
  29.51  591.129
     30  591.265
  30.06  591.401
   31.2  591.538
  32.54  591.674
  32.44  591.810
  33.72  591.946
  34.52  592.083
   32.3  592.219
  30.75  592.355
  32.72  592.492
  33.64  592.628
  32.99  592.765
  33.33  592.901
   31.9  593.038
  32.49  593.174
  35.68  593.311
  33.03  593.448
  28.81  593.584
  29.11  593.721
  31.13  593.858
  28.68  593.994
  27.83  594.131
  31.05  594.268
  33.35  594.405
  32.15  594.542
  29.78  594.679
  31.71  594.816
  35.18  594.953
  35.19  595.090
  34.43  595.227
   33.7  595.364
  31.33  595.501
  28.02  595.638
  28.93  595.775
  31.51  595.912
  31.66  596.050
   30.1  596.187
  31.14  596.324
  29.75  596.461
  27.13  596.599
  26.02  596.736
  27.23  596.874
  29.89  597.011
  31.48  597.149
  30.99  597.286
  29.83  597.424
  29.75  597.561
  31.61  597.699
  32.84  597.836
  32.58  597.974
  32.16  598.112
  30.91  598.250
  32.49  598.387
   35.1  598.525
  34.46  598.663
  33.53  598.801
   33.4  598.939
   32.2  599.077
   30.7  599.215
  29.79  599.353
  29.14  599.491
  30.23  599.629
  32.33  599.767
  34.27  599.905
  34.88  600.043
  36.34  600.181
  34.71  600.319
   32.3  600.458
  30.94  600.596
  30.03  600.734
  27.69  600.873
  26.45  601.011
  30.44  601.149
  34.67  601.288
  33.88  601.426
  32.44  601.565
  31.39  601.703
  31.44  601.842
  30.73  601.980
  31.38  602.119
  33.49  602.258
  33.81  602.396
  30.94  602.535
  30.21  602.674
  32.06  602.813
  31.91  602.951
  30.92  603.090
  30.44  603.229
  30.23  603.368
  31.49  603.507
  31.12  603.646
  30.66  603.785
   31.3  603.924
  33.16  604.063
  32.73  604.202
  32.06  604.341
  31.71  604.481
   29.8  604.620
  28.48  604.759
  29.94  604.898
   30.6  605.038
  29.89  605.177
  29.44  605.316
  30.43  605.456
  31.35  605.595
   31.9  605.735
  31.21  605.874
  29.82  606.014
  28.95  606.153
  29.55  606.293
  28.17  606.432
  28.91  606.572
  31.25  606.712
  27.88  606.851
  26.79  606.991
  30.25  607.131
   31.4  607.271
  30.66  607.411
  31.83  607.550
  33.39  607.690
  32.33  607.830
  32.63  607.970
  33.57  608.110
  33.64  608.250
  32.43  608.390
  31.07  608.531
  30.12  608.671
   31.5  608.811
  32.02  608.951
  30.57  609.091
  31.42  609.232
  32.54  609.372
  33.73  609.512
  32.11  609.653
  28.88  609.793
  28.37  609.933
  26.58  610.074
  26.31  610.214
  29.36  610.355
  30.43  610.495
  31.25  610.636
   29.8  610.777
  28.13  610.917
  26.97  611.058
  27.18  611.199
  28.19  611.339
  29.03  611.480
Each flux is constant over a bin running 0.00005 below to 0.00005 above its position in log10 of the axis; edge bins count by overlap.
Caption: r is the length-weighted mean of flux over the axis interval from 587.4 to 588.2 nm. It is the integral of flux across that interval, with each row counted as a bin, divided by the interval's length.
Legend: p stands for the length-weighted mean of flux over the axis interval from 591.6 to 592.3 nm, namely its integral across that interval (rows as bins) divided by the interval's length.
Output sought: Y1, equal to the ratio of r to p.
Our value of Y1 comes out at 1.22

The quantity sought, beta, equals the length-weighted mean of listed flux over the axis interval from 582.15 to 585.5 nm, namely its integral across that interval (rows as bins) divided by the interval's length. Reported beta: 32.2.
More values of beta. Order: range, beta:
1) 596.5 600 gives 31.2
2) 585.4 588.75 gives 34.9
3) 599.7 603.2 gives 32.0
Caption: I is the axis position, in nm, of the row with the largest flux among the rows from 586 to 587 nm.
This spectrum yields 586.790 nm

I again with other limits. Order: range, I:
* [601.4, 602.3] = 601.426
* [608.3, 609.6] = 609.512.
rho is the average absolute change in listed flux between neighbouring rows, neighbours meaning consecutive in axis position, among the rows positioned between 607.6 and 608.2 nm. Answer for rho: 0.8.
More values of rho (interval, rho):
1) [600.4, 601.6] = 2.0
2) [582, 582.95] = 1.3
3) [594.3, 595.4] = 1.5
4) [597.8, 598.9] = 1.1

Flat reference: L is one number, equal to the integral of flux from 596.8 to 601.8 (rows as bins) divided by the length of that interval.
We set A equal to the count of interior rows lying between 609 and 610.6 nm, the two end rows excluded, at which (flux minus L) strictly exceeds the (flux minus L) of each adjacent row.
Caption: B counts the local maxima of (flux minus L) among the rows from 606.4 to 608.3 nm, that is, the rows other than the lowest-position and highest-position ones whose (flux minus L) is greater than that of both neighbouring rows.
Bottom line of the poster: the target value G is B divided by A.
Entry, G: 3.00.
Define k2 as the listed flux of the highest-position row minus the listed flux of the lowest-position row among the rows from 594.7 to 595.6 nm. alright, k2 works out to -0.4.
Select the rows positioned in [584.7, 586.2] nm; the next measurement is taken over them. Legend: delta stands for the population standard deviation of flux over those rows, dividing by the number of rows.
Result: 1.5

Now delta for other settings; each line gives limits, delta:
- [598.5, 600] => 2.0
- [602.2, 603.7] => 1.2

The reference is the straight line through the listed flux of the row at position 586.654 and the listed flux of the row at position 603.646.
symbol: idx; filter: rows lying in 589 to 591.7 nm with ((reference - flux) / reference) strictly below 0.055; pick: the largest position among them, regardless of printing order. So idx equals 590.177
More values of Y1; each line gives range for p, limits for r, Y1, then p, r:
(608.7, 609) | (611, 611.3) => 0.86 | 31.6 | 27.2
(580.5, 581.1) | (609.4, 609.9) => 0.94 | 33.5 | 31.4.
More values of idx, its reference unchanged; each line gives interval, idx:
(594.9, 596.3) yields 596.050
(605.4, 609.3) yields 609.232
